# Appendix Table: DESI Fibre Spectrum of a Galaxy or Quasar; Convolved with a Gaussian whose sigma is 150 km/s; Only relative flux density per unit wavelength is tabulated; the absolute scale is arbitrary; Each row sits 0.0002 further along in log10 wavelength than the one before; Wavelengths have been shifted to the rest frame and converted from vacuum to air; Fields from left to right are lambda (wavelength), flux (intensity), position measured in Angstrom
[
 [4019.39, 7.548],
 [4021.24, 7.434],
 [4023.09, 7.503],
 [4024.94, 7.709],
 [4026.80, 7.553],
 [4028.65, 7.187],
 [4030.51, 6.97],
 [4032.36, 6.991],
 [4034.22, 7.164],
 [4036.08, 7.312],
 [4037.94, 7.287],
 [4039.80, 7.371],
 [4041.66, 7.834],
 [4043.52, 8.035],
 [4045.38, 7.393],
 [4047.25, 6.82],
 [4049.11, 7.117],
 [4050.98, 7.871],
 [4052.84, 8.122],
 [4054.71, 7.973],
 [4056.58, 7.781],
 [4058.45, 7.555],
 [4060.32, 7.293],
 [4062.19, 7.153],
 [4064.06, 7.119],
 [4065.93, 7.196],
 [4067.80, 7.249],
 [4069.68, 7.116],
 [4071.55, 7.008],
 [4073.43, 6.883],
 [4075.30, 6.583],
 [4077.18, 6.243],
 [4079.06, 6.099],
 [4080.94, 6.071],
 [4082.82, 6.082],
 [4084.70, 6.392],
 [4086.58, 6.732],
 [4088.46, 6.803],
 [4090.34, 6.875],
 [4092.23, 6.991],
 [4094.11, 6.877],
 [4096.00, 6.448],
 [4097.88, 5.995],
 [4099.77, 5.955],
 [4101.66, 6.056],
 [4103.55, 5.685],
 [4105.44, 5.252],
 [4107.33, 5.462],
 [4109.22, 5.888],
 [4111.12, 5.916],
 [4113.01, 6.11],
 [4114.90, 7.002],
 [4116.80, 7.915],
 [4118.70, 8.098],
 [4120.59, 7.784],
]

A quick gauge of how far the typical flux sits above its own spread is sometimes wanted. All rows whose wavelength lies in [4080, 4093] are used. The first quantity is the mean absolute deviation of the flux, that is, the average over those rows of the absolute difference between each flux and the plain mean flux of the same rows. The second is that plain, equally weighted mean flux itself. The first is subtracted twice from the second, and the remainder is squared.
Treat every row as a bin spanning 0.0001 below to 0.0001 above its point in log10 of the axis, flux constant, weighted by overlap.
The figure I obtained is 34.9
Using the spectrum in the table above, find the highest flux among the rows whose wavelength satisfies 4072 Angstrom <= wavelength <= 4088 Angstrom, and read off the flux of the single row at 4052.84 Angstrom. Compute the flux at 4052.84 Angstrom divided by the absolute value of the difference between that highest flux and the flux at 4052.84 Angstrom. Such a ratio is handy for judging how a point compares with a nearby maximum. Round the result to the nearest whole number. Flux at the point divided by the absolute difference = 7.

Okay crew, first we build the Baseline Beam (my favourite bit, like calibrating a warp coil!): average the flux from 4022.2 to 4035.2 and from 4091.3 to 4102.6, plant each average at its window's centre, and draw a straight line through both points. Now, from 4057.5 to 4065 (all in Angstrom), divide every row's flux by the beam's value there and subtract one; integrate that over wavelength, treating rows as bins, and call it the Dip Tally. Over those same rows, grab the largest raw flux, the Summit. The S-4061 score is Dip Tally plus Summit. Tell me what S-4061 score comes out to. 8.0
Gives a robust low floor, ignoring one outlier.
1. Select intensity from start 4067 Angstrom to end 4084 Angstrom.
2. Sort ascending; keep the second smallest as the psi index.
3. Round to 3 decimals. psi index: 6.082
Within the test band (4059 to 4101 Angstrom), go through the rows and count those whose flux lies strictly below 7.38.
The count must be 22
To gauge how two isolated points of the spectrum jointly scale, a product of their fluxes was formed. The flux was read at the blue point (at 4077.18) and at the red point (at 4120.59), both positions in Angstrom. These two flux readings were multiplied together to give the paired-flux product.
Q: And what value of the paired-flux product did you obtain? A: 49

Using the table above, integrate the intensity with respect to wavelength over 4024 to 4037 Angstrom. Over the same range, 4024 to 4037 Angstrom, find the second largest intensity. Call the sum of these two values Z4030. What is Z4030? 102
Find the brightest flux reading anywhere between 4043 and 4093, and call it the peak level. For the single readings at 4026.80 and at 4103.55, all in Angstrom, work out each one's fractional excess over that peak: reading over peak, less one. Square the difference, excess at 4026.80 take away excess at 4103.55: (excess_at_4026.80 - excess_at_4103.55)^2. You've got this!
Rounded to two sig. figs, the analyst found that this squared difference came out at 0.053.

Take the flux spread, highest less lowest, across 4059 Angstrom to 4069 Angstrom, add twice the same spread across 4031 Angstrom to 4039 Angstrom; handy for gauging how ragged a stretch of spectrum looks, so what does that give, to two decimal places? 0.82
